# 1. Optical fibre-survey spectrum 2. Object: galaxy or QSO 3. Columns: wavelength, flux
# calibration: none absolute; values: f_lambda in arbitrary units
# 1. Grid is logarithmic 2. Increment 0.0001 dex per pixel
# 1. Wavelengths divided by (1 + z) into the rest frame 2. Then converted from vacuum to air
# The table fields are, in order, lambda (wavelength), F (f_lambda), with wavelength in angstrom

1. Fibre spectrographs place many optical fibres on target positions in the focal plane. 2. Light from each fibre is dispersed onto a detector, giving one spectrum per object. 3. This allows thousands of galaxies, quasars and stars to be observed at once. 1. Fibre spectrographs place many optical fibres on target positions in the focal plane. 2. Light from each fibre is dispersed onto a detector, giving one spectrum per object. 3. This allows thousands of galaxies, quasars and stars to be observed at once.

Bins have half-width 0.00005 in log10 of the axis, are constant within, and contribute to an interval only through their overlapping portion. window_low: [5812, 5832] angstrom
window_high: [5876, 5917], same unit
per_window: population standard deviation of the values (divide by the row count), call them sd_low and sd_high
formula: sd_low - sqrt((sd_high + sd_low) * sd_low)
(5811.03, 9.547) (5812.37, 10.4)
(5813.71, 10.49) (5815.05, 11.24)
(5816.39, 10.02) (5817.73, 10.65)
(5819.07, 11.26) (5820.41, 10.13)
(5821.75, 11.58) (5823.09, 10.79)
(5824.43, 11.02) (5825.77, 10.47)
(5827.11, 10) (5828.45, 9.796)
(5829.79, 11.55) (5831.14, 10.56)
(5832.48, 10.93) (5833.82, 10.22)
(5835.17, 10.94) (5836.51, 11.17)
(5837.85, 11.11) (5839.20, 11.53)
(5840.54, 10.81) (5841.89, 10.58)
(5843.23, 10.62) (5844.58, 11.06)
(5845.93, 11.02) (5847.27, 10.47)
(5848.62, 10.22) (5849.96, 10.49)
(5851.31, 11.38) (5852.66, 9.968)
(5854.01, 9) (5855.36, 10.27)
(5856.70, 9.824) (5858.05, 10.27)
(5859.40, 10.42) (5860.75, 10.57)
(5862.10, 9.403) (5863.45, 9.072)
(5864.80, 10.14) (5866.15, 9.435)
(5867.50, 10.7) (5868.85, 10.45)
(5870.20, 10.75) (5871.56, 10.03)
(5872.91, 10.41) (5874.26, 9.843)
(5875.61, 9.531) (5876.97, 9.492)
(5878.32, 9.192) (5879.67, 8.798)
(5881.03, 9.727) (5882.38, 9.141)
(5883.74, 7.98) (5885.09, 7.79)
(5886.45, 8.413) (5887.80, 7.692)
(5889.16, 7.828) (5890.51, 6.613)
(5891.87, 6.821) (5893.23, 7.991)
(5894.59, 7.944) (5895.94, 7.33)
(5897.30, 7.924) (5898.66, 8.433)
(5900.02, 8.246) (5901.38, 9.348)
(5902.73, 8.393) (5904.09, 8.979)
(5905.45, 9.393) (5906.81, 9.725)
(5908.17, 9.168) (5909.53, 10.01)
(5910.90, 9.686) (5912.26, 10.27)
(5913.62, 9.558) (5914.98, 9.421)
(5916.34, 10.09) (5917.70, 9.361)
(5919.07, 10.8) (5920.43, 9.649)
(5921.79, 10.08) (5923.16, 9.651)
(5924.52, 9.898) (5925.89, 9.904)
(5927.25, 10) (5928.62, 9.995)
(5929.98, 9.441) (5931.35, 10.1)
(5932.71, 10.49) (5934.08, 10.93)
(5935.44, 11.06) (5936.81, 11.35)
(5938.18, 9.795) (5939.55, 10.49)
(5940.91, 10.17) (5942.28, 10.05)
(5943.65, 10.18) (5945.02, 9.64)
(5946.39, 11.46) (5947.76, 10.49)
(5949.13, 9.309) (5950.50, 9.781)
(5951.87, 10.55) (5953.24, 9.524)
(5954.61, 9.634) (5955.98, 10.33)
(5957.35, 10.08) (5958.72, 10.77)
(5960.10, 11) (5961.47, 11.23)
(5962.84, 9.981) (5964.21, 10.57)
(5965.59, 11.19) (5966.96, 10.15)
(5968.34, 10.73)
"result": -0.36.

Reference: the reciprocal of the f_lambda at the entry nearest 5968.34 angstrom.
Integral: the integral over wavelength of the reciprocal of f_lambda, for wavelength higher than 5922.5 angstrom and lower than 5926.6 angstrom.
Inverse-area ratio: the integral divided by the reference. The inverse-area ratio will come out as 4.5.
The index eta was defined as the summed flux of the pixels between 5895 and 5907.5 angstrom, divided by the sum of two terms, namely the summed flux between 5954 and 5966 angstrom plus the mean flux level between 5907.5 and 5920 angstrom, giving 0.74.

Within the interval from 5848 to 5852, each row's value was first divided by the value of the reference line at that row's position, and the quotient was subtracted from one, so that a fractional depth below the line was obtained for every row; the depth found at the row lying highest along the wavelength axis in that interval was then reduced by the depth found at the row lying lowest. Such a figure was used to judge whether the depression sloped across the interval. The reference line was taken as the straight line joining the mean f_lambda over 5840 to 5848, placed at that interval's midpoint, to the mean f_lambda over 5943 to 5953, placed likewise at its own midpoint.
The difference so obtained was -0.11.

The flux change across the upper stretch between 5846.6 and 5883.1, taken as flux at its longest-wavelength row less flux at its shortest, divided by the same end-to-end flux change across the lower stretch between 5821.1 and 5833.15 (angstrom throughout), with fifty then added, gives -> 52.0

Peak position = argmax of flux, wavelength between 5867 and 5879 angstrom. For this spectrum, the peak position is 5870.20 angstrom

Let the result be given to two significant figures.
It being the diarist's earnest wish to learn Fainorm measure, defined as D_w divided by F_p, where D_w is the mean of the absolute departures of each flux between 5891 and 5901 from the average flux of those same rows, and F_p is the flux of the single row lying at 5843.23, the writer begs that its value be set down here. 0.040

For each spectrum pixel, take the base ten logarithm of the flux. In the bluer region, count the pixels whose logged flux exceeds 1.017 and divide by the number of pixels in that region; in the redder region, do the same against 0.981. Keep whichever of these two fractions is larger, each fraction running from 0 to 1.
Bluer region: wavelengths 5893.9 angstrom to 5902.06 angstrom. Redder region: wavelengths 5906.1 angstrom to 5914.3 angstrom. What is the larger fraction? 0.67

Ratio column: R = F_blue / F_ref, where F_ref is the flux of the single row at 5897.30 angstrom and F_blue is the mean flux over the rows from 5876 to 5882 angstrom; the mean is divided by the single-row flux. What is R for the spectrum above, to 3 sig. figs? 1.17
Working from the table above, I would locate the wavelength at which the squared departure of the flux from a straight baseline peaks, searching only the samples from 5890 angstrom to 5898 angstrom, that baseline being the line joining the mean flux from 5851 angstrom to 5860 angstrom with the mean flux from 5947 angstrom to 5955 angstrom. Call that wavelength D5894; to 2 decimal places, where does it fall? 5890.51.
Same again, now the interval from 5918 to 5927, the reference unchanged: 5919.07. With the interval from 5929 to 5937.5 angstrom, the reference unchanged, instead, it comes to 5936.81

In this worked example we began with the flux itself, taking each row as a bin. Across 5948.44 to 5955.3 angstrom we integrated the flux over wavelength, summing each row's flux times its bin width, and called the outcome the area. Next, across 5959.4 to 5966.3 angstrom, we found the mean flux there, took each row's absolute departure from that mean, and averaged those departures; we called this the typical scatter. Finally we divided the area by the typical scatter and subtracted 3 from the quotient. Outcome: 158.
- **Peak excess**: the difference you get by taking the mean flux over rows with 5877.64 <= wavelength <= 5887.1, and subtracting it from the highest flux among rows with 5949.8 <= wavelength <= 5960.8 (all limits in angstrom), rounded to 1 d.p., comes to 2.3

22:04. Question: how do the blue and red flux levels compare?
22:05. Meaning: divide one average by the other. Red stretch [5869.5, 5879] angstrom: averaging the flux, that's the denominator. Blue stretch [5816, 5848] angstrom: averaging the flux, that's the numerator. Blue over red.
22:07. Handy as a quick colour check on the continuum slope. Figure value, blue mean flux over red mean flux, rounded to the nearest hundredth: 1.09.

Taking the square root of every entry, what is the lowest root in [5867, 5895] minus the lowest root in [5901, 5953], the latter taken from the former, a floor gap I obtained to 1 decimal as -0.3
